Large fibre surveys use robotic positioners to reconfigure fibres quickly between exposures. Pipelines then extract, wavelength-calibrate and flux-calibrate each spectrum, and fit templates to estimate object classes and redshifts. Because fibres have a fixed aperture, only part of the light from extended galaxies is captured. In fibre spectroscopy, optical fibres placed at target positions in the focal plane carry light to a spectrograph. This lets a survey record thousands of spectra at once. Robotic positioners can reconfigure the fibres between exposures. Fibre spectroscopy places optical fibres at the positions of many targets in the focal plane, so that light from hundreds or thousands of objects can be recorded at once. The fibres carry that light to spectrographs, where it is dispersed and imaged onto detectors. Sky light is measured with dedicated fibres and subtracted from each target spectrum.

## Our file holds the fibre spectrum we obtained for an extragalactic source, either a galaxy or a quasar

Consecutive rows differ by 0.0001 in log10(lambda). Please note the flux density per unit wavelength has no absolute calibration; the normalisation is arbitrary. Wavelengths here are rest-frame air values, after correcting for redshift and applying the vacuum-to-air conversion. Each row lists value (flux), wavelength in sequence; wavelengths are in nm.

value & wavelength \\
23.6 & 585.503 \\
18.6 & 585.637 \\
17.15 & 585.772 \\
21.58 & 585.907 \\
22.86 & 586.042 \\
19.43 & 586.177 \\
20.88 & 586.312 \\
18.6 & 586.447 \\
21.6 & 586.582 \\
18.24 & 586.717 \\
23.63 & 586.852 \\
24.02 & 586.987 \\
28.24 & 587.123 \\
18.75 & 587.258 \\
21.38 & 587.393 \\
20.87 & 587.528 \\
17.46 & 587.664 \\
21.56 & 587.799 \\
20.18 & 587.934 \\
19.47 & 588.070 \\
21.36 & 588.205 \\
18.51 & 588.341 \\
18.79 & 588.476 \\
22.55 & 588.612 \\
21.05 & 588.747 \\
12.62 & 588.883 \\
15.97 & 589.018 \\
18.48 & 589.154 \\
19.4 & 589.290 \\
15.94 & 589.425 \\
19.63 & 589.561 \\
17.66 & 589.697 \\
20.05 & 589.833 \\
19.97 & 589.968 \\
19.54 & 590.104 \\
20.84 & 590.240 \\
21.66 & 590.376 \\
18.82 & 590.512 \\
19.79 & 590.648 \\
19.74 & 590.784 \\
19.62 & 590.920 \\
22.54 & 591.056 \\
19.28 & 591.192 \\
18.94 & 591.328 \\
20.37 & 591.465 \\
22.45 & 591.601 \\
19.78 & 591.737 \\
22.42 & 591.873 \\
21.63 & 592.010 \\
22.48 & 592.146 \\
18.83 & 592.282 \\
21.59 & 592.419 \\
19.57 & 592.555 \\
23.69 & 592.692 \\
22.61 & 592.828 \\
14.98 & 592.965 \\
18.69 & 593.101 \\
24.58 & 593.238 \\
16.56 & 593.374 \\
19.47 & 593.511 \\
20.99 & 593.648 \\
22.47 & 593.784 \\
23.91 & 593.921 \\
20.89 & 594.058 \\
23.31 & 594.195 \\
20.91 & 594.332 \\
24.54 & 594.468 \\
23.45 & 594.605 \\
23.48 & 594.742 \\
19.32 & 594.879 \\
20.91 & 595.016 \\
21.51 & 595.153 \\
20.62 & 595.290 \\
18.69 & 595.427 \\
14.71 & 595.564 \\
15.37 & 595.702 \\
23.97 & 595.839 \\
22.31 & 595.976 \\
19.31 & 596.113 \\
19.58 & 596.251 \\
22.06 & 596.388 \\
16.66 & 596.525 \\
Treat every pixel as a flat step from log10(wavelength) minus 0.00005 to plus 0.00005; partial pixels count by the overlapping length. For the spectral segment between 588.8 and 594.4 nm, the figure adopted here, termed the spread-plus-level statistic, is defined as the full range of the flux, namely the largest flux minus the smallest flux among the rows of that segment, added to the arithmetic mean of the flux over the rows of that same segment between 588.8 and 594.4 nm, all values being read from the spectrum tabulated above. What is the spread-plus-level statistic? 32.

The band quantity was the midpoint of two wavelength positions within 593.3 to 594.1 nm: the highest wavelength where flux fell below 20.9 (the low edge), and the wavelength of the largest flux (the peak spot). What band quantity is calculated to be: 593.99 nm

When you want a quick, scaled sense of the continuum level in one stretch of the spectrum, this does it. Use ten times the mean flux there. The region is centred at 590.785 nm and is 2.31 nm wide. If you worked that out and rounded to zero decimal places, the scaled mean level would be 202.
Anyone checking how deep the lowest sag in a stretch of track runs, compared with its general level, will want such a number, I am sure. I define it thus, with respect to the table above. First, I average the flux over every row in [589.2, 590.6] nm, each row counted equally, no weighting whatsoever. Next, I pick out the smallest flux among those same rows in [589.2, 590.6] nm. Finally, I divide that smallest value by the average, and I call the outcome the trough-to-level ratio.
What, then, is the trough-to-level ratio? 0.82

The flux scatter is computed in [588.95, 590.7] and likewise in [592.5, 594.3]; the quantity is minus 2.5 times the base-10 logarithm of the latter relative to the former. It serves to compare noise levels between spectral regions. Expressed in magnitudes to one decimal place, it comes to -0.6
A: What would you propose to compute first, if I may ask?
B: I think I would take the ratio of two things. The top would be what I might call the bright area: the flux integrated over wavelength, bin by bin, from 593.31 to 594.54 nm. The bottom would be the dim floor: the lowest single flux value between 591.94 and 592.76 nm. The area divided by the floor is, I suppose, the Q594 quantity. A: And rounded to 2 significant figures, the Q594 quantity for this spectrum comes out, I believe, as 1.4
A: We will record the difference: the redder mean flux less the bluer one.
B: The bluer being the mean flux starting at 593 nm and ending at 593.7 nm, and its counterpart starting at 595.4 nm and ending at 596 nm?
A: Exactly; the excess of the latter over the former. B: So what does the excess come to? -1.0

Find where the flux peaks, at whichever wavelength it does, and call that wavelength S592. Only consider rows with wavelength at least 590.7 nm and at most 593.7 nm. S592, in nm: 593.238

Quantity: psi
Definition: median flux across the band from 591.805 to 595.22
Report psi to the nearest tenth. 21.6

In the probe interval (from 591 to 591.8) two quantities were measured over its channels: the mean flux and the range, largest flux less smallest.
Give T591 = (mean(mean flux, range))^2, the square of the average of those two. 146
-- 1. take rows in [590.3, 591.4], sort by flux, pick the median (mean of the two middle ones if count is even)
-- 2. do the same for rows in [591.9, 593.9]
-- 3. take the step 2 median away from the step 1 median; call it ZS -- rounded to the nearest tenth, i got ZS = -1.6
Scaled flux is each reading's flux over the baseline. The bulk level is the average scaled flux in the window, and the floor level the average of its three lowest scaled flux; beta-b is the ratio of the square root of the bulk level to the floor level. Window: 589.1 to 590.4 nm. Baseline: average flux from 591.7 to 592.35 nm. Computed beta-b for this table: 1.16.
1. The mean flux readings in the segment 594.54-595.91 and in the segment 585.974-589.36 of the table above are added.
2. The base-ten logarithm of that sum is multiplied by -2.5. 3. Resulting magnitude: -4.02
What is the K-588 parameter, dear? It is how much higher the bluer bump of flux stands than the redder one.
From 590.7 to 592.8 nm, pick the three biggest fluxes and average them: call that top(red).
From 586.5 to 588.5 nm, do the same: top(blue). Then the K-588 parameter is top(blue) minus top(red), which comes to 2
